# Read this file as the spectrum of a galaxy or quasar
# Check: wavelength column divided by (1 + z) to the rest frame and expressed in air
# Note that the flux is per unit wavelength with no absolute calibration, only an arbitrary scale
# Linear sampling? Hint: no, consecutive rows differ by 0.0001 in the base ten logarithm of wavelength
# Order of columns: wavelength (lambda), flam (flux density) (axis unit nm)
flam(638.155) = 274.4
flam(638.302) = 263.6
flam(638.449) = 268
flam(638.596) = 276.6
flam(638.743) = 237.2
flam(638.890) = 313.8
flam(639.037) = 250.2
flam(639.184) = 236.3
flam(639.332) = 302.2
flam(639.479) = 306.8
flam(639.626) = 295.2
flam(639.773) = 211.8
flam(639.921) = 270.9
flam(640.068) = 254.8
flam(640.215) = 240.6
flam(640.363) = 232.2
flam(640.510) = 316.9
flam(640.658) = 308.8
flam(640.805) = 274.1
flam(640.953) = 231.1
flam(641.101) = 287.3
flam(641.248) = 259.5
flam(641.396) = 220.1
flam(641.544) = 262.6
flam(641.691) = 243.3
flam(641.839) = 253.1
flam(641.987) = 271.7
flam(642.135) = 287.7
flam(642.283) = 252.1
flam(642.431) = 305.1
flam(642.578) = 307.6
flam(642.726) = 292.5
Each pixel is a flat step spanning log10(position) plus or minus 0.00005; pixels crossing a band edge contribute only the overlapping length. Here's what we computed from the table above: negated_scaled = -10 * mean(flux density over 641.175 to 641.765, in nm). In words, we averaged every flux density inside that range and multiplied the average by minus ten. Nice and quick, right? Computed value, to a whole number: -2464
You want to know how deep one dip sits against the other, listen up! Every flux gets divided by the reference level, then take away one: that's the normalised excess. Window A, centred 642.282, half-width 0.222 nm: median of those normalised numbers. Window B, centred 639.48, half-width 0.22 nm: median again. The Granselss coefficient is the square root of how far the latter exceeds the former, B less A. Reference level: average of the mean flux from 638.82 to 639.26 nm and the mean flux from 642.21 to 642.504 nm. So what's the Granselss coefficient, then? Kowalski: 0.23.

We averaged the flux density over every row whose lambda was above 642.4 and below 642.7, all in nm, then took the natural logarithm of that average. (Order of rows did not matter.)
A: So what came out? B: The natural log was 5.72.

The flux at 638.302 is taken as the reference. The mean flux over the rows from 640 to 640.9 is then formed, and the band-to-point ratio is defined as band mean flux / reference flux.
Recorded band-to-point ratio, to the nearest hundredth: 1.03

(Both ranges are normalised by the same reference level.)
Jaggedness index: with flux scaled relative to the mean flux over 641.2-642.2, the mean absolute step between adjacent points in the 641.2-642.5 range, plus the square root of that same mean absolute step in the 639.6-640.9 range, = 0.50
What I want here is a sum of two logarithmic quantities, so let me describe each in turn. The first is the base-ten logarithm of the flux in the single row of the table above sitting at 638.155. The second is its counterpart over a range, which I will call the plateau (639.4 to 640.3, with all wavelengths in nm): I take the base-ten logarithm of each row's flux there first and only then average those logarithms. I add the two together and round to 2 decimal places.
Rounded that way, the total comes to 4.86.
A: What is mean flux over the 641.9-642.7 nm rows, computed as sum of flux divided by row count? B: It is 285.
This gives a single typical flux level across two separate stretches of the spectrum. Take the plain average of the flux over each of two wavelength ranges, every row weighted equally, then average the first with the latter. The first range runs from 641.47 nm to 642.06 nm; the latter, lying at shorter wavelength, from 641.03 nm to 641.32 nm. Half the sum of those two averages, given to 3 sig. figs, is 266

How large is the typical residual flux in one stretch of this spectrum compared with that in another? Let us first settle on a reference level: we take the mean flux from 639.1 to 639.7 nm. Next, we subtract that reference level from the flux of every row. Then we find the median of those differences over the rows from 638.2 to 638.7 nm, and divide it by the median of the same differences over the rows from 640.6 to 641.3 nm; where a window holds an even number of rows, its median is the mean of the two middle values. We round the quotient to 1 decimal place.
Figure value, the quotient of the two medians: 1.6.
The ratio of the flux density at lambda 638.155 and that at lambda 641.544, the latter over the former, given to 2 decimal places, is 0.96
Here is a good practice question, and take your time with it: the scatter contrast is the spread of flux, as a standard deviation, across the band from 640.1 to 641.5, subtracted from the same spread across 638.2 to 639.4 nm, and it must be -7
